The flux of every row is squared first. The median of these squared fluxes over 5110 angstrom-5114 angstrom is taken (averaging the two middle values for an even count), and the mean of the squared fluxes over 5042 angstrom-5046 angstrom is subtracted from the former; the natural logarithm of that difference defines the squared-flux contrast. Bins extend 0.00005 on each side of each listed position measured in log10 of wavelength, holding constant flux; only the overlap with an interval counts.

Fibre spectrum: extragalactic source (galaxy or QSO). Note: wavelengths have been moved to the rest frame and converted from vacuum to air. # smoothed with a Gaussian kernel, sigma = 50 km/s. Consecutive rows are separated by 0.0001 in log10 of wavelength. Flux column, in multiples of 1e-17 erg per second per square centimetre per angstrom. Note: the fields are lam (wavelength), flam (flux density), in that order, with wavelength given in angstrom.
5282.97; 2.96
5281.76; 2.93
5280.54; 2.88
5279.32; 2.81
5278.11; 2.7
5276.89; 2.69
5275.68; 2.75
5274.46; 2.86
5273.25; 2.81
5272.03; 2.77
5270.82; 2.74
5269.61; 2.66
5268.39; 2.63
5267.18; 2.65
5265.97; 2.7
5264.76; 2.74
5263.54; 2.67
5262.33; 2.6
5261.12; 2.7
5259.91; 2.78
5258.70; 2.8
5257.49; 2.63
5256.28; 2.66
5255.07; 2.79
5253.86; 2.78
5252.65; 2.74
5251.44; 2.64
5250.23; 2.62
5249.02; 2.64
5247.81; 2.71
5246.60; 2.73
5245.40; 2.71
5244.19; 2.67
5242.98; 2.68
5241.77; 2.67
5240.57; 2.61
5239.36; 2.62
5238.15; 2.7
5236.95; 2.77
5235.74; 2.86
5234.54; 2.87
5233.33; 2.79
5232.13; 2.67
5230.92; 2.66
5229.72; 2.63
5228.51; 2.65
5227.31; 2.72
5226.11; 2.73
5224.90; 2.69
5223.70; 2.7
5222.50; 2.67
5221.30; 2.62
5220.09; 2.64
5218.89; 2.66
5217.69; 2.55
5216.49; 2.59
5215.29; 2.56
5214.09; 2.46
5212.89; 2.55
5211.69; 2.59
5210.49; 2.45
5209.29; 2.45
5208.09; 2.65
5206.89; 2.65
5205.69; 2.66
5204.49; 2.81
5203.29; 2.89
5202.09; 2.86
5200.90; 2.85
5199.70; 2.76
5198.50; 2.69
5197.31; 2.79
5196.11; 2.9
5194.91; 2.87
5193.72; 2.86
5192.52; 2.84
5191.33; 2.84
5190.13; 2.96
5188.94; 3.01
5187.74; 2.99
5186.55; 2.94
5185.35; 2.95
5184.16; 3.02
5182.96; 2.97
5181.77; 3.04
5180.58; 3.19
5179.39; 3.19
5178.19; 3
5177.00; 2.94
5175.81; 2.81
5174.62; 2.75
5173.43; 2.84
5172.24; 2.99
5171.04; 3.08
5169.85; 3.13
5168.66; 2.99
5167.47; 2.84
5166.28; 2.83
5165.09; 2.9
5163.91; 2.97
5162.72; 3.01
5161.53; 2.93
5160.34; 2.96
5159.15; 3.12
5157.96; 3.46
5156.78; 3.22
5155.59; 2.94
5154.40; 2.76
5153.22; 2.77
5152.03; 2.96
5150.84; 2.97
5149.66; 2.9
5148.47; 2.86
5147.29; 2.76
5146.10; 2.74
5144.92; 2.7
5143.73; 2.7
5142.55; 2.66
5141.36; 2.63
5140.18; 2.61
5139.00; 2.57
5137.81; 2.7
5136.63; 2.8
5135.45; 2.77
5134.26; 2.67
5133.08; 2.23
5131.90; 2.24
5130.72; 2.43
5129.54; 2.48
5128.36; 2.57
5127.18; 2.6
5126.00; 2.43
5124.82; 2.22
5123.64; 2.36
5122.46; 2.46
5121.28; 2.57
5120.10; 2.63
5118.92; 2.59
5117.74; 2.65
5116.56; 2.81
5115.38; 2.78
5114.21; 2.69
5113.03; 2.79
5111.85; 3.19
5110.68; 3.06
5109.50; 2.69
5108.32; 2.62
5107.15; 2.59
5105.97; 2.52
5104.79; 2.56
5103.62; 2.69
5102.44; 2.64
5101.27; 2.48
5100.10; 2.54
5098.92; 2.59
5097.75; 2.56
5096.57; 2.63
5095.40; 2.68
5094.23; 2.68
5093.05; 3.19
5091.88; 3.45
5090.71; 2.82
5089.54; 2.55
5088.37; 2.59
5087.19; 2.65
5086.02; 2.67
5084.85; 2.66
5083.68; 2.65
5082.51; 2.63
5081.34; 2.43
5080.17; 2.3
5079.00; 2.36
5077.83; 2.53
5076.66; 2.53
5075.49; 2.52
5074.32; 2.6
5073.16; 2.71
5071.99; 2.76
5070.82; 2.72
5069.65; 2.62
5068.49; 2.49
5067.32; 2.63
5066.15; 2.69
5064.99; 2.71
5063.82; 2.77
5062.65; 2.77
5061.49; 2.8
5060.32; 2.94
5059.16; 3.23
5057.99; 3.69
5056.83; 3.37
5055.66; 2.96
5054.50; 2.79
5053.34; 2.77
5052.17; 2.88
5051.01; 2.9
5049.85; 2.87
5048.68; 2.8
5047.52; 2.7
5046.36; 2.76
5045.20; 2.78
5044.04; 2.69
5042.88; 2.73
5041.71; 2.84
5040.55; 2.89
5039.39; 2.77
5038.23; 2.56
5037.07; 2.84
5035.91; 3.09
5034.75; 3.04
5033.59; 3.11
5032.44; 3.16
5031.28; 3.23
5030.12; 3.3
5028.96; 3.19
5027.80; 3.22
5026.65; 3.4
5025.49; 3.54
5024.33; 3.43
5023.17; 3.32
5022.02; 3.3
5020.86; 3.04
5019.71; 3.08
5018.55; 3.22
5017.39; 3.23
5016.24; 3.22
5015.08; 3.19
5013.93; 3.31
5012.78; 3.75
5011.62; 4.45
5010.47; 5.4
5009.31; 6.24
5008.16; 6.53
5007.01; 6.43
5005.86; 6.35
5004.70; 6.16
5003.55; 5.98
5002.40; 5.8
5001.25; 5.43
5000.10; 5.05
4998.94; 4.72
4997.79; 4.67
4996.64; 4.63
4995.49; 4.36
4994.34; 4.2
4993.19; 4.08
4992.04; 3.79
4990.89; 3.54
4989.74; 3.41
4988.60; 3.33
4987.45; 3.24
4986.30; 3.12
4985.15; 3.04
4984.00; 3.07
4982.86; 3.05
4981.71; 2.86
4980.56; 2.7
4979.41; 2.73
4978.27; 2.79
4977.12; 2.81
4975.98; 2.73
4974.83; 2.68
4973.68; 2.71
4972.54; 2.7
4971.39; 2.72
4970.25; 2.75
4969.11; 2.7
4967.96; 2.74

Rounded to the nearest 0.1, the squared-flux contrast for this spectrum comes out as 0.6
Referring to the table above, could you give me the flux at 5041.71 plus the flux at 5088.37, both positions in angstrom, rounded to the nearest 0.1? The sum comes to 5.4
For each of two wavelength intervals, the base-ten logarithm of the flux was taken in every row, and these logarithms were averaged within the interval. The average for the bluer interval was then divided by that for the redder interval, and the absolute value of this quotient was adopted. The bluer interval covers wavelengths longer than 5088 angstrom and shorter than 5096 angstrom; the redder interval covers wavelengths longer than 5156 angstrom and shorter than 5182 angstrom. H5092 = 0.95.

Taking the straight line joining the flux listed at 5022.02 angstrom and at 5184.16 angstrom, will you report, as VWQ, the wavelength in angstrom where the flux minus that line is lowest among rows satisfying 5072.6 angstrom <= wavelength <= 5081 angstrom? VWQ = 5080.17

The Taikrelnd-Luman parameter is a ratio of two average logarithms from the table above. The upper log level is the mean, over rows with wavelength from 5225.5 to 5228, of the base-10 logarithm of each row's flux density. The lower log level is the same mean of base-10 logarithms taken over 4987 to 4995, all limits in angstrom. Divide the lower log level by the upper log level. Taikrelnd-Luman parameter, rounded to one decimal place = 1.3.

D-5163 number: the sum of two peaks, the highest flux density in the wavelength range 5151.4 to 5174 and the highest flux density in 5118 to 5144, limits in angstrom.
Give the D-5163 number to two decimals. 6.26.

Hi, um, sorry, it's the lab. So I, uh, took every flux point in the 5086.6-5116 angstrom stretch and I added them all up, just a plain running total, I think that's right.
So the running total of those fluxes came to 68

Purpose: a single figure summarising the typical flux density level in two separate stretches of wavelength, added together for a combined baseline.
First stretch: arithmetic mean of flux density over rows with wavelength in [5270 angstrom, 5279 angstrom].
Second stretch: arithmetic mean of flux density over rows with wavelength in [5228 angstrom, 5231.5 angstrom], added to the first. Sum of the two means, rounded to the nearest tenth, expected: 5.4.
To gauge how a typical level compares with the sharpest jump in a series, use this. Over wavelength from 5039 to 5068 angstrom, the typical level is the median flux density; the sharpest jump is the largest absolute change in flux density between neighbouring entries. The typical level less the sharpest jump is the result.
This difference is 2.33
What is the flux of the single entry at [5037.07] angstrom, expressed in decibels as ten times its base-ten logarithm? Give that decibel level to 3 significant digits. 4.53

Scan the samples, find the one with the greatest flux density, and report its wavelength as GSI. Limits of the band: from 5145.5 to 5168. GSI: 5157.96 angstrom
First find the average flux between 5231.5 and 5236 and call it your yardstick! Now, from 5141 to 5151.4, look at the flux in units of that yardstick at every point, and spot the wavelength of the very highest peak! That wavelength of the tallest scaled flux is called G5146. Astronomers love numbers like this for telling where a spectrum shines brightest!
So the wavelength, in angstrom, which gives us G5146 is 5150.84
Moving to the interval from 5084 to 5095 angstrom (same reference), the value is 5091.88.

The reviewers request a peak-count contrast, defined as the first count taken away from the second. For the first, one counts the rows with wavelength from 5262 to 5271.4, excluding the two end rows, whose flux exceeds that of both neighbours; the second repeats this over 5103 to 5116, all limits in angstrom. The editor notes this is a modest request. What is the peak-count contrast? 0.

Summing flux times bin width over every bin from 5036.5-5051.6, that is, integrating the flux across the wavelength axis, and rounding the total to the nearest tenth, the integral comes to 42.0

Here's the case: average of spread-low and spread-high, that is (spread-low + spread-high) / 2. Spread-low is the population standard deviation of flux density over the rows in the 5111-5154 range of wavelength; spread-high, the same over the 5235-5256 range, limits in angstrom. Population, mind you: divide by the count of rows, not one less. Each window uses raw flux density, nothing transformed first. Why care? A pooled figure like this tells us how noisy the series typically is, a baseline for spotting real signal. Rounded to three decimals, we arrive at 0.137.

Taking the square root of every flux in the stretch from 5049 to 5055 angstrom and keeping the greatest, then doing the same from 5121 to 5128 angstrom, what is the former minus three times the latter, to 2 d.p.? -3.13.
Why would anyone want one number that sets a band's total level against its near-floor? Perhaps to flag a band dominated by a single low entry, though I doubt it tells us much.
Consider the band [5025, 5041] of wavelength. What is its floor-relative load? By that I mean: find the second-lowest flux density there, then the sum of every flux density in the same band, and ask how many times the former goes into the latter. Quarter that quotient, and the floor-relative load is 3.91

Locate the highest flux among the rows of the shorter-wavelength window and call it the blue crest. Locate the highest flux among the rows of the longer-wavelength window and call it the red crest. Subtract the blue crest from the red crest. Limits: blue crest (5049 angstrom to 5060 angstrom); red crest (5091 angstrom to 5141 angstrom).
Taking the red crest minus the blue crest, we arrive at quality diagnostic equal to -0.24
